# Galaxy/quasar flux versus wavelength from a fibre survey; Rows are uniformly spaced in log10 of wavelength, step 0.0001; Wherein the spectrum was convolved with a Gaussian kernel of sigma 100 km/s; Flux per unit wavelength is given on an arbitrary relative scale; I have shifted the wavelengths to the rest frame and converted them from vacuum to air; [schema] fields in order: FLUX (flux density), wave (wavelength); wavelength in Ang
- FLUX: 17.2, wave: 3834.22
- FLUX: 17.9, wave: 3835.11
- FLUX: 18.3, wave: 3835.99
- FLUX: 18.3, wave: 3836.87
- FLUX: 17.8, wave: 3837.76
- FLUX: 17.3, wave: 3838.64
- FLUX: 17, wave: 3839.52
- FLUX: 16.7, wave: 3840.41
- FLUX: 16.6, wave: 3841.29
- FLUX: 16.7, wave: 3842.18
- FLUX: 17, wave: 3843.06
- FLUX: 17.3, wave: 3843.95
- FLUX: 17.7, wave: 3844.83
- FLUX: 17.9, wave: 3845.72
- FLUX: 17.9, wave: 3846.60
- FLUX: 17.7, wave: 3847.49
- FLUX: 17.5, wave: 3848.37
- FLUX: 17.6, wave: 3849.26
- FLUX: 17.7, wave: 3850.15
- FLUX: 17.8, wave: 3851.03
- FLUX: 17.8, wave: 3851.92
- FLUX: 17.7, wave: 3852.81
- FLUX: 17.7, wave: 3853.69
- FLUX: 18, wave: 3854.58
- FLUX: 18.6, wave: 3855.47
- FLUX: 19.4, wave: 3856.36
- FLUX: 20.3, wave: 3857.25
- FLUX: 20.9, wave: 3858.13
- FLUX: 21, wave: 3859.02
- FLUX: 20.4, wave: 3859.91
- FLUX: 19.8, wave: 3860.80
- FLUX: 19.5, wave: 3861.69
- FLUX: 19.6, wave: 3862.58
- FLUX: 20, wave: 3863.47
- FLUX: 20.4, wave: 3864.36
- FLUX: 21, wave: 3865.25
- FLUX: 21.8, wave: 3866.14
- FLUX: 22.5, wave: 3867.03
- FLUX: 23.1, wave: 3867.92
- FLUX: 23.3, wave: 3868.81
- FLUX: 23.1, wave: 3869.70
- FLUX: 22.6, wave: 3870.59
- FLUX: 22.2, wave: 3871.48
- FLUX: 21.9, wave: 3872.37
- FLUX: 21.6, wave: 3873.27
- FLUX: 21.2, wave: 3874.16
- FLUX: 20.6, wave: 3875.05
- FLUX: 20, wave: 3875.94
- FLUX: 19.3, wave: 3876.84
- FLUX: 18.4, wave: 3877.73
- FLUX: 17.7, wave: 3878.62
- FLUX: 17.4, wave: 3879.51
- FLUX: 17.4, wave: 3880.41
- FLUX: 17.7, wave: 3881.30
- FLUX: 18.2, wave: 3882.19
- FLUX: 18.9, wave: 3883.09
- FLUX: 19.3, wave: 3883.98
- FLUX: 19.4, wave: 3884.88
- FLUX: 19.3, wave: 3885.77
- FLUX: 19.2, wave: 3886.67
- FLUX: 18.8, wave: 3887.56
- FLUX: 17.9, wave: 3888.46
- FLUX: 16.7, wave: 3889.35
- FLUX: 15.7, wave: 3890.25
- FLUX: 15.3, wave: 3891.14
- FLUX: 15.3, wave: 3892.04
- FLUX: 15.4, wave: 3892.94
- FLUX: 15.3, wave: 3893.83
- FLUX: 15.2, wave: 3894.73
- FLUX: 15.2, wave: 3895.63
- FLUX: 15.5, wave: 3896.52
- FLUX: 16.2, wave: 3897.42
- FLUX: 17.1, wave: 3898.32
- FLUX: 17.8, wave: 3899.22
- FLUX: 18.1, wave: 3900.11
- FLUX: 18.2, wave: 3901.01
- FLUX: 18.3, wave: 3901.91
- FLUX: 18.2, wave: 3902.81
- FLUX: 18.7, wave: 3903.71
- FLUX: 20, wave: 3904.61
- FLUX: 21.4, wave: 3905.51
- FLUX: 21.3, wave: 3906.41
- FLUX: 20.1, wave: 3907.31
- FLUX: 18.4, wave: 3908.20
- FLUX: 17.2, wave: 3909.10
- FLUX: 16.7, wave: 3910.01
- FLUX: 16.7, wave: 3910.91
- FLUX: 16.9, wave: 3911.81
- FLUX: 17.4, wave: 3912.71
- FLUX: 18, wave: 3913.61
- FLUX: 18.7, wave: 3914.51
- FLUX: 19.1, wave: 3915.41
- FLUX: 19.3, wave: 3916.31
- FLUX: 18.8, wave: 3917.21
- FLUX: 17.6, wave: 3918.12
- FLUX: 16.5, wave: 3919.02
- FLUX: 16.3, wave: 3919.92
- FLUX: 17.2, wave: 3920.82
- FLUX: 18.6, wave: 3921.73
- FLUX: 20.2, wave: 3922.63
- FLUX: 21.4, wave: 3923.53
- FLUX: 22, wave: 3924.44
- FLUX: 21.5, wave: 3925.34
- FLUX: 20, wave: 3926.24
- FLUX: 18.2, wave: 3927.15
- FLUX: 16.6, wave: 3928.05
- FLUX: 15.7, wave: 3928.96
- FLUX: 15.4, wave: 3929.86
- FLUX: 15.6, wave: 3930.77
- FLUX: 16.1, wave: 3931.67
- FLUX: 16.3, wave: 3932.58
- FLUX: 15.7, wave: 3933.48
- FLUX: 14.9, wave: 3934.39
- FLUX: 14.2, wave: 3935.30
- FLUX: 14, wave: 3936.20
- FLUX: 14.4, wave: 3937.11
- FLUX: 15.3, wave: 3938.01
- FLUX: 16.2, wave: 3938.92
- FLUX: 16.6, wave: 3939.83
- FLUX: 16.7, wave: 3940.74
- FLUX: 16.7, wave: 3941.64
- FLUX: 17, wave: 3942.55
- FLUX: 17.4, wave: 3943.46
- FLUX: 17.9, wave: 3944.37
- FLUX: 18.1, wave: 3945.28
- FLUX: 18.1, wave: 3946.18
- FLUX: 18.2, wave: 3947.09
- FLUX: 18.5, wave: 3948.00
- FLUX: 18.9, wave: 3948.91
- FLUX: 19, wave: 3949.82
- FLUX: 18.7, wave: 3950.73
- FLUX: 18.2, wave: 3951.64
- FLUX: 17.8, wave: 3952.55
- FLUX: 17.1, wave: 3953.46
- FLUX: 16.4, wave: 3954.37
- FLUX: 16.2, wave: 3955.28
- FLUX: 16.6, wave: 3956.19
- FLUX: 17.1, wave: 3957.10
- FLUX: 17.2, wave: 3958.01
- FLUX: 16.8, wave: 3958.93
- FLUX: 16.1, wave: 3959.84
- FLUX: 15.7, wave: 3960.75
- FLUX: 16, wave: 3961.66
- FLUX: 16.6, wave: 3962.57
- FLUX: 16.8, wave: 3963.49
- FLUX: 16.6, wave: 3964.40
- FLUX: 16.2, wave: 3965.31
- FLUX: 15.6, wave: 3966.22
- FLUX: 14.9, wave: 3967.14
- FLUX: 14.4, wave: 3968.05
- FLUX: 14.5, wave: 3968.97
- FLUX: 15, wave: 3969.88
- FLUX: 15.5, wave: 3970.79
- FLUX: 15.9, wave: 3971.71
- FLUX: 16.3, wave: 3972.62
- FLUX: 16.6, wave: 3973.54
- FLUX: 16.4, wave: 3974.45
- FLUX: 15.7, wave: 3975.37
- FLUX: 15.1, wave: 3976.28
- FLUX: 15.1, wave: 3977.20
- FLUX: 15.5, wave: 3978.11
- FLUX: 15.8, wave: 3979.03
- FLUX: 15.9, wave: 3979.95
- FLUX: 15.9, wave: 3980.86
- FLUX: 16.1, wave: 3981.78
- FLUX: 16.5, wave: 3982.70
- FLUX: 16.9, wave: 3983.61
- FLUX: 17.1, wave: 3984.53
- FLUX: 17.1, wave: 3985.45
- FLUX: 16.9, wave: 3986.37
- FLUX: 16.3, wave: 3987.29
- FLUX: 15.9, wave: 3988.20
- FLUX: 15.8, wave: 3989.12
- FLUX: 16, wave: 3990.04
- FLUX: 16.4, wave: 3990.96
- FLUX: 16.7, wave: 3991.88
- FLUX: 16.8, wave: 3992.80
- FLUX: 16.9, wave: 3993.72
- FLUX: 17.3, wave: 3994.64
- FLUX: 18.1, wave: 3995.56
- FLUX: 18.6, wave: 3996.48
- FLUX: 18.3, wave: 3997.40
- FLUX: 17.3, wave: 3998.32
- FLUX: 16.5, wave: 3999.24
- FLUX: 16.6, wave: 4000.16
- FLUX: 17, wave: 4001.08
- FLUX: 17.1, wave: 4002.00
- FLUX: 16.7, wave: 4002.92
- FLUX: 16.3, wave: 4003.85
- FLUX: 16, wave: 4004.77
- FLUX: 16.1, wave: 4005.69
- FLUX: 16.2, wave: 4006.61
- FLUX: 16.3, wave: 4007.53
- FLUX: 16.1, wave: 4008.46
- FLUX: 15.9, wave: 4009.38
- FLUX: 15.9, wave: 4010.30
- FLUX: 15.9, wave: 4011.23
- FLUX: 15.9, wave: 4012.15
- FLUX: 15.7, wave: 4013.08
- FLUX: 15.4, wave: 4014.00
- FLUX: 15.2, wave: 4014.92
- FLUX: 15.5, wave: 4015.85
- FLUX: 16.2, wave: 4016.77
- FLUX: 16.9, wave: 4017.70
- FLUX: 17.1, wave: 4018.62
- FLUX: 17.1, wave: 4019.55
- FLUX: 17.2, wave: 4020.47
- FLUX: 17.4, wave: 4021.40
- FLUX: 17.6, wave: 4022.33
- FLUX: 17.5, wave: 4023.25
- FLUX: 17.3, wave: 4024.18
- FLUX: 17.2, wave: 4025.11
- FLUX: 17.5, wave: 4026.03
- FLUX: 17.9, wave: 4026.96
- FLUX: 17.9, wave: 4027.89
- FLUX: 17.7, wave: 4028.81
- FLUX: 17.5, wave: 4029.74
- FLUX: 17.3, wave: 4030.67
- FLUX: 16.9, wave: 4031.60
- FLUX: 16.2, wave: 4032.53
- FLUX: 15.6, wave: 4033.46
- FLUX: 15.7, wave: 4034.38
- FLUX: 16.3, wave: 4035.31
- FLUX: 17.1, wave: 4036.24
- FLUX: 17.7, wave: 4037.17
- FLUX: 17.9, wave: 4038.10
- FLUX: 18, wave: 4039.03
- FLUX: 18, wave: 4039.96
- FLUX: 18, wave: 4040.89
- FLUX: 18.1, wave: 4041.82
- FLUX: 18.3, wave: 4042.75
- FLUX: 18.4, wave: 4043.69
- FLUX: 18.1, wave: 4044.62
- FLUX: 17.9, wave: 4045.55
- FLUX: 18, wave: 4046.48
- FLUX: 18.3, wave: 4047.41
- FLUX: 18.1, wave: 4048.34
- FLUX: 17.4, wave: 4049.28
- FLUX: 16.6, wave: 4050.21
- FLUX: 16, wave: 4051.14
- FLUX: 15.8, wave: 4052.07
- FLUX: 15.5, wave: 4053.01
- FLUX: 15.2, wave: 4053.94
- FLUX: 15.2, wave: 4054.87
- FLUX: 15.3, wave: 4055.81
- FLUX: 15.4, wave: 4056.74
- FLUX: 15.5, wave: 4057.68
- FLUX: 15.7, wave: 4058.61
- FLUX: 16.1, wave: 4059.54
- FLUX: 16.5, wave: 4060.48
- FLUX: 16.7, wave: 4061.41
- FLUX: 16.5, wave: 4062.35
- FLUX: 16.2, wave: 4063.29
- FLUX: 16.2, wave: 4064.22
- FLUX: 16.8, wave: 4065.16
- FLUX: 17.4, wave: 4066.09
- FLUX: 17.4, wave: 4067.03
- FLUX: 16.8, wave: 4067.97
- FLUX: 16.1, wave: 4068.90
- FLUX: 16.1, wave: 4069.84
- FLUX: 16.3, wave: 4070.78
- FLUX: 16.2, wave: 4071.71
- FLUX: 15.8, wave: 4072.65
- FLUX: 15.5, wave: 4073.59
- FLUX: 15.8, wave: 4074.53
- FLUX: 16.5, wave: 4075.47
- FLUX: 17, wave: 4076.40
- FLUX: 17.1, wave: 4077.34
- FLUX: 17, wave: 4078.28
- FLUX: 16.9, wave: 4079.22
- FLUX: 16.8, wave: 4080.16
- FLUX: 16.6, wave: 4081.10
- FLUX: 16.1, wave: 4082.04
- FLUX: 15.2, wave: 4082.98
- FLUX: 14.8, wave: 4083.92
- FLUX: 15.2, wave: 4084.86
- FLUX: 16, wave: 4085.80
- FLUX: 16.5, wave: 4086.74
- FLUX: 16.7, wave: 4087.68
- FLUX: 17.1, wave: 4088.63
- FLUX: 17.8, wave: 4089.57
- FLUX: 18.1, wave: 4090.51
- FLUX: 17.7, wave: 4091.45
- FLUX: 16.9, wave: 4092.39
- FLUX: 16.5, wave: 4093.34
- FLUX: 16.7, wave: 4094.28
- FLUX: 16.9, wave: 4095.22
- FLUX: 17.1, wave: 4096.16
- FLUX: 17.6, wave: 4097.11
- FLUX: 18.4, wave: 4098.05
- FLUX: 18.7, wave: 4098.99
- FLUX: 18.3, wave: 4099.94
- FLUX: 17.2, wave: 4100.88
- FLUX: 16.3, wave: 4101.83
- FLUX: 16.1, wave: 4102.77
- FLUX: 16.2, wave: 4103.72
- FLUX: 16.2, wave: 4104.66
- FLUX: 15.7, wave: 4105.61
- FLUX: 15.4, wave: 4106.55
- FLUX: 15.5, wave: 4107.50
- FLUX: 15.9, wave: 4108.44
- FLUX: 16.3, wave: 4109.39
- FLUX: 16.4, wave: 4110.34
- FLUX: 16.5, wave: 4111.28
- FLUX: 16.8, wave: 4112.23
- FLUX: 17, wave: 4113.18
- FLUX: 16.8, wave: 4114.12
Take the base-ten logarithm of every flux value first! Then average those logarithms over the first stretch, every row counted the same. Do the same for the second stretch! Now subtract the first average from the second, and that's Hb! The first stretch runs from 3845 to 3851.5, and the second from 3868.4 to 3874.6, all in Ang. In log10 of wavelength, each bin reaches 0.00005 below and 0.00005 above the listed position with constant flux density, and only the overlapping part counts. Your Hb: 0.10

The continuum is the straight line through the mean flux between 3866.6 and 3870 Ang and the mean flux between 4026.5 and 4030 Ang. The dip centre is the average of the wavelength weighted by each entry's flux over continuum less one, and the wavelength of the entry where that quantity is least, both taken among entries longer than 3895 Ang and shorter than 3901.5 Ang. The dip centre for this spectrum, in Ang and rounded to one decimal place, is 3896.8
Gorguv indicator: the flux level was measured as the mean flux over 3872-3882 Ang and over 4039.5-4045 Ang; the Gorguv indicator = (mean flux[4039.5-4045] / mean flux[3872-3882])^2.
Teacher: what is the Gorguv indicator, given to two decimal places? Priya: 0.88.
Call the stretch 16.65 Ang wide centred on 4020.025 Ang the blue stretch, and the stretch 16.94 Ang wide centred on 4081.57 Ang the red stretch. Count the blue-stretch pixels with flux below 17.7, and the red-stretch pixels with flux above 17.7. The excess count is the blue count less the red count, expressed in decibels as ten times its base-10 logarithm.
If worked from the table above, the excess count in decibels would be 12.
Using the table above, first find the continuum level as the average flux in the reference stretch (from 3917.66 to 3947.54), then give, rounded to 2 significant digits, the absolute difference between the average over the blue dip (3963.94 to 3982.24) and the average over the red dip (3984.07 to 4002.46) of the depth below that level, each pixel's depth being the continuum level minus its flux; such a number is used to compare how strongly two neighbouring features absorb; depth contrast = 1.3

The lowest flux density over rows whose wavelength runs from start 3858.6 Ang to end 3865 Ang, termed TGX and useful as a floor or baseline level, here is 19.5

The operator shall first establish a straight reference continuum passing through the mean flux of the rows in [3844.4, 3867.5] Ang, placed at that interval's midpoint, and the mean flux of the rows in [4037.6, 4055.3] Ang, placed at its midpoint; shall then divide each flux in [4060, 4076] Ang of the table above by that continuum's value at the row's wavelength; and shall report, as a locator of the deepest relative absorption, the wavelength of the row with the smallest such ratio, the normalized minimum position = 4073.59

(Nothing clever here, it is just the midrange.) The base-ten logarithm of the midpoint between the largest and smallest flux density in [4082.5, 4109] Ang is 1.22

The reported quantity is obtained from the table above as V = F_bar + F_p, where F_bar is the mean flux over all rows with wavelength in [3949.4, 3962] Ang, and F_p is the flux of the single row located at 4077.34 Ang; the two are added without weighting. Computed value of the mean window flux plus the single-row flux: 34.2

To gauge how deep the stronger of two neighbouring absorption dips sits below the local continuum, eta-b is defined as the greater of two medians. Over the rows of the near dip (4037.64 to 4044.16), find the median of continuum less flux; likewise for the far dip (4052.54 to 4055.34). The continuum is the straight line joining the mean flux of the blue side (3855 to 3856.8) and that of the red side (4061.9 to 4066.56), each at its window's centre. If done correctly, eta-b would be 1.53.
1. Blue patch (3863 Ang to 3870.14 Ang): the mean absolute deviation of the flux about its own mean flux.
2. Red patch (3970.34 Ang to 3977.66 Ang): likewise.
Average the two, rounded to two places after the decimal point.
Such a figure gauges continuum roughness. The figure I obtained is 0.79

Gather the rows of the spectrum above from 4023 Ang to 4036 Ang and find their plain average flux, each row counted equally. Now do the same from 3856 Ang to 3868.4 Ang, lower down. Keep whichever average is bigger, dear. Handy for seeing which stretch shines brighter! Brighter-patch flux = 20.7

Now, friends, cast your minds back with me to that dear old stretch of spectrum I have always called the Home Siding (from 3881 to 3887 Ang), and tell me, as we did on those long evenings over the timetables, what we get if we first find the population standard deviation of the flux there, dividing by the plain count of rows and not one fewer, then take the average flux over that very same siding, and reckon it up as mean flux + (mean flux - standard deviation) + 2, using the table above 39.1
